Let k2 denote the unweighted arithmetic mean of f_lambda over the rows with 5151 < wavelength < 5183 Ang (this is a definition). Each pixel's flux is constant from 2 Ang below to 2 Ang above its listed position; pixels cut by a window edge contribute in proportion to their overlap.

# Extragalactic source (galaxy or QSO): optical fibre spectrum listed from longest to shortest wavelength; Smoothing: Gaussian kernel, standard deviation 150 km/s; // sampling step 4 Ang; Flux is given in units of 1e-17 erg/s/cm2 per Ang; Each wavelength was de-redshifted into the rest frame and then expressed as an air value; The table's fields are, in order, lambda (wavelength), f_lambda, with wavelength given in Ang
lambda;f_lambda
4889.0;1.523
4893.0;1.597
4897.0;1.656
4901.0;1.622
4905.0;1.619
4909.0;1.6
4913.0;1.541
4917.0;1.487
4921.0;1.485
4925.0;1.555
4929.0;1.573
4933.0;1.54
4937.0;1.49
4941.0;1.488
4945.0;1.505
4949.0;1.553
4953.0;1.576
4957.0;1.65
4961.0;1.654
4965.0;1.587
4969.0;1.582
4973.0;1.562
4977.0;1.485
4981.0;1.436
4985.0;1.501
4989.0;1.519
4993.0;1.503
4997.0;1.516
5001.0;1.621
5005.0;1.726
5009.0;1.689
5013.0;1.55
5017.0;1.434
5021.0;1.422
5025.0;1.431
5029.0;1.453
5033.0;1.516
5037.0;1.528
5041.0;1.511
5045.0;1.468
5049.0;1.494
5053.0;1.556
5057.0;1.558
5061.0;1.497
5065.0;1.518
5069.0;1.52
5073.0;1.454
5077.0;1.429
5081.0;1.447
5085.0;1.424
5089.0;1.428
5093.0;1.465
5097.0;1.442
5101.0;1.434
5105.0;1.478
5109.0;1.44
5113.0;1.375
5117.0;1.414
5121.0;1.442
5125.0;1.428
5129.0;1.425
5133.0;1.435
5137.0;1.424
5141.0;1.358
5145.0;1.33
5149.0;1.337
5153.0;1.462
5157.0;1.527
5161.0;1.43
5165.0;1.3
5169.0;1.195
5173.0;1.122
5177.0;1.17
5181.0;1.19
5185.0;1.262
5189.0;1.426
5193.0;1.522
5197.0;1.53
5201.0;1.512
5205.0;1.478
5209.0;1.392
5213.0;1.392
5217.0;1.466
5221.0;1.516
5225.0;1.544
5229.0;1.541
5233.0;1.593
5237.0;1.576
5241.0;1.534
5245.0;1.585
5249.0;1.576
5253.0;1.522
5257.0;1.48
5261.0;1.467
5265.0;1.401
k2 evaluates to 1.30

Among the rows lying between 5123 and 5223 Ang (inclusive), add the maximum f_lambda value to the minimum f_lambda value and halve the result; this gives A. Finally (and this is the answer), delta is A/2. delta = 0.663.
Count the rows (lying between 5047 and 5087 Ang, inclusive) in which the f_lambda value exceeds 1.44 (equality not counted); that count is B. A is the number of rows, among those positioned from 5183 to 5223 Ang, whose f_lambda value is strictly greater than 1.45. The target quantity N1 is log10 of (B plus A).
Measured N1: 1.15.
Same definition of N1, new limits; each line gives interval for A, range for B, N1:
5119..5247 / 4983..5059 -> 1.48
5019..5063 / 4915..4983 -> 1.40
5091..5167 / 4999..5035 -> 1.00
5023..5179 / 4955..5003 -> 1.43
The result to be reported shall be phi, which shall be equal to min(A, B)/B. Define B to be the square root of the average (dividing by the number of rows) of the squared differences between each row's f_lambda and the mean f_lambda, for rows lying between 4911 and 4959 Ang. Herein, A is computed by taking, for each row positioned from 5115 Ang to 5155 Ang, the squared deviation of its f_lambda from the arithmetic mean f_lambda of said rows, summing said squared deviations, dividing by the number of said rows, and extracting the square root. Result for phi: 0.93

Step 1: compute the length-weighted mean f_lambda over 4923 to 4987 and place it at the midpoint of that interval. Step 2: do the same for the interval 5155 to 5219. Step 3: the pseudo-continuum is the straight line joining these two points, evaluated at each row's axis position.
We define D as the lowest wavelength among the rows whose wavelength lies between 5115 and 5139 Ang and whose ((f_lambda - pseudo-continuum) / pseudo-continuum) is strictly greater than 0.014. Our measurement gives 5121.0 Ang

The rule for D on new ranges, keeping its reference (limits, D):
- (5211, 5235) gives 5213.0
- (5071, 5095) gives 5093.0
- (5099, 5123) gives 5105.0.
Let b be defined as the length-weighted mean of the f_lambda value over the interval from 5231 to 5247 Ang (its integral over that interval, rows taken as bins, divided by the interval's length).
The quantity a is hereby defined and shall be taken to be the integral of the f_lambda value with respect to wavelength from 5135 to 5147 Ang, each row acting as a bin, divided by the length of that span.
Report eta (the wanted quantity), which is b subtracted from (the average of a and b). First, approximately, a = 1.37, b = 1.57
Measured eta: -0.101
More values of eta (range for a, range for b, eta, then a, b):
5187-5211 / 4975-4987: 0.001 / 1.48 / 1.47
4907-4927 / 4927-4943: 0.005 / 1.53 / 1.52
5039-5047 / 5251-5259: -0.006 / 1.49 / 1.50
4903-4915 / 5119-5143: 0.084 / 1.59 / 1.42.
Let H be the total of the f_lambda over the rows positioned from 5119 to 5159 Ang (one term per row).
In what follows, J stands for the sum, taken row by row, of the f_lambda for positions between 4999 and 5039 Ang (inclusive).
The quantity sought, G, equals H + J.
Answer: 29.5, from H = 14.2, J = 15.4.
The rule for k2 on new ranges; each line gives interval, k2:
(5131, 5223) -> 1.38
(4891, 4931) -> 1.57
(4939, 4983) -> 1.55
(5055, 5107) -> 1.47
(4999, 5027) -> 1.55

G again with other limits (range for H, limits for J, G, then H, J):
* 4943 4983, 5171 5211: 29.2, 15.6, 13.6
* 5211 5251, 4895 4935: 31.0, 15.3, 15.7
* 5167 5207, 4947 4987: 29.0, 13.4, 15.6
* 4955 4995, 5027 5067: 30.6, 15.5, 15.1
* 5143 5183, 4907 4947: 28.3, 13.1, 15.3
